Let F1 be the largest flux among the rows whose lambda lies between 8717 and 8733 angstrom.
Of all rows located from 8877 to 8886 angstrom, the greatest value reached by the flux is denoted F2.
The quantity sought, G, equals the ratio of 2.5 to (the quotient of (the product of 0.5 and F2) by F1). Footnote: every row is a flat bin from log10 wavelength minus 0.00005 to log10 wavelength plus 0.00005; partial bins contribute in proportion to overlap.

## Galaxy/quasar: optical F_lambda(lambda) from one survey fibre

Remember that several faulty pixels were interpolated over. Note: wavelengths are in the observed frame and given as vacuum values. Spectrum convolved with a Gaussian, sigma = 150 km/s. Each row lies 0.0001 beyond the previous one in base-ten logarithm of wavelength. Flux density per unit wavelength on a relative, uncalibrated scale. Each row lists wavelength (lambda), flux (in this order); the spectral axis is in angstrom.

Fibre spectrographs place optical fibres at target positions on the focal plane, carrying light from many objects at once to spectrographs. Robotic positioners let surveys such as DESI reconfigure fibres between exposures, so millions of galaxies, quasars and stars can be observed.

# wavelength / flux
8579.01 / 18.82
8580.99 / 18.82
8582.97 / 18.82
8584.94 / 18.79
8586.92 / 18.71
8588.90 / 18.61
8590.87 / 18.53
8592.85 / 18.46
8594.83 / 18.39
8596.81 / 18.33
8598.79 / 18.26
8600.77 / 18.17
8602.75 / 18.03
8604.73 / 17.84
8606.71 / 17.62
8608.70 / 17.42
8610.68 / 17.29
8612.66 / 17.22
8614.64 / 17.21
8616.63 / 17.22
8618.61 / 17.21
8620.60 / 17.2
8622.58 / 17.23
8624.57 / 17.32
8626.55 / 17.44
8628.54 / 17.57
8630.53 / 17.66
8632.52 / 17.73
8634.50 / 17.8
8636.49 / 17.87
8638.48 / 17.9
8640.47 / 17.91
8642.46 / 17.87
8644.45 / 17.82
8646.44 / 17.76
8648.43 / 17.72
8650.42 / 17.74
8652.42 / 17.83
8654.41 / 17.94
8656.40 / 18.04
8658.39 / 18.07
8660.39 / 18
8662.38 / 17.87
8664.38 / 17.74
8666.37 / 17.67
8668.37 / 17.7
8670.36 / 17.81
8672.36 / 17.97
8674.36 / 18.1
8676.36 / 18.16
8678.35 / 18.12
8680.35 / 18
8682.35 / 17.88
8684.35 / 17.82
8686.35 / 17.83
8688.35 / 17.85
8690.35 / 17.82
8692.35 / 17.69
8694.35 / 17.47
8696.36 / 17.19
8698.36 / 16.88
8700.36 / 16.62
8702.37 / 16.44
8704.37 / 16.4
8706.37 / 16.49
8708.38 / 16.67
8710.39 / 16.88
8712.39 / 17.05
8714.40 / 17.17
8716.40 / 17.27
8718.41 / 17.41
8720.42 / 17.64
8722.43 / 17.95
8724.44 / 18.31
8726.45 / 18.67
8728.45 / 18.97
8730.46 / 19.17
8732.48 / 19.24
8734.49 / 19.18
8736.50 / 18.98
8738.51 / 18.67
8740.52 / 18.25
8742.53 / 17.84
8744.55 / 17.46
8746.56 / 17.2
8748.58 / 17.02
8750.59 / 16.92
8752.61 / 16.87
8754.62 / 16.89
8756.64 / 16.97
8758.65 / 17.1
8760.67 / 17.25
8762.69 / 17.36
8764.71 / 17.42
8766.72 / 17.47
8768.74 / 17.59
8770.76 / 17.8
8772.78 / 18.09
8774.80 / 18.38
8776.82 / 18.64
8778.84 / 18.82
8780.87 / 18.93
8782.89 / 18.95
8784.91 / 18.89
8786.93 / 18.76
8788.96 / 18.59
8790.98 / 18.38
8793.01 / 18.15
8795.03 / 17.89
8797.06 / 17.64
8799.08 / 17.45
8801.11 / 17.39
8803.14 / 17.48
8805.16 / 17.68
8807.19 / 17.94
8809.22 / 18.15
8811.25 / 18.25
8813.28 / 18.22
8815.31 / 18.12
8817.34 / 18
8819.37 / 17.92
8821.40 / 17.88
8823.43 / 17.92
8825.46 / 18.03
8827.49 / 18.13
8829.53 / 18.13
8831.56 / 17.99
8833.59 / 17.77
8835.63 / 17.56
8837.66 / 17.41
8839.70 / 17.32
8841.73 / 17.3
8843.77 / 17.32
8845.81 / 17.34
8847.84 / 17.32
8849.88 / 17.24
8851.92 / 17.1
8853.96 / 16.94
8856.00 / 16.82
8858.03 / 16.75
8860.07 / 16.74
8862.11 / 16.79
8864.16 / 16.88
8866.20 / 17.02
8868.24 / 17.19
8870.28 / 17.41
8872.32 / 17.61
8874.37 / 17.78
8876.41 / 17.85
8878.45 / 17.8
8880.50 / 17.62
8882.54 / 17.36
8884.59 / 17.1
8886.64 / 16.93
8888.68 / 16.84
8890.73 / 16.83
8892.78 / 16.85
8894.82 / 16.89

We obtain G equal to 5.40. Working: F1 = 19.24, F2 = 17.8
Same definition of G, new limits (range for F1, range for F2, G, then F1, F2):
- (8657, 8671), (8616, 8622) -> 5.25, 18.07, 17.22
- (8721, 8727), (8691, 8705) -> 5.28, 18.67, 17.69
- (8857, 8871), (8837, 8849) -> 5.00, 17.41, 17.41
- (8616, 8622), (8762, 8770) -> 4.89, 17.22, 17.59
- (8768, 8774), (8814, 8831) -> 4.99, 18.09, 18.13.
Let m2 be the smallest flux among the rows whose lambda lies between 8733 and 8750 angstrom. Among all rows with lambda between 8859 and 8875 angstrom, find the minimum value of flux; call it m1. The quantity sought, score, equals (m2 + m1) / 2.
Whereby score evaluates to 16.9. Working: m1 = 16.74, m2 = 17.02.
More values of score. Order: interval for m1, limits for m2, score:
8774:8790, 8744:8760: 17.6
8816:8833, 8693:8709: 17.1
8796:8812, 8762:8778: 17.4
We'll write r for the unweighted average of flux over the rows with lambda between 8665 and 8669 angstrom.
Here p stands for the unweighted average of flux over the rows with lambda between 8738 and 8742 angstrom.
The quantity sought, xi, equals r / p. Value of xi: 0.96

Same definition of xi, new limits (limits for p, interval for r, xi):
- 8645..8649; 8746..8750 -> 0.96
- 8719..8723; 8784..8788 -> 1.06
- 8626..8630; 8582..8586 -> 1.07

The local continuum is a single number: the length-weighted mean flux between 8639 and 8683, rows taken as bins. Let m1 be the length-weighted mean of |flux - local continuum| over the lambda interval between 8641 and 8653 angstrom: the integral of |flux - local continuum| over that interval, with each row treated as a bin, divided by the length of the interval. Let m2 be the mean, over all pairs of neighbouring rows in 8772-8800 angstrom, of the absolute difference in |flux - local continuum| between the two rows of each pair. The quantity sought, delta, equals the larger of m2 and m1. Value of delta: 0.18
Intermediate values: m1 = 0.1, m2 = 0.18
